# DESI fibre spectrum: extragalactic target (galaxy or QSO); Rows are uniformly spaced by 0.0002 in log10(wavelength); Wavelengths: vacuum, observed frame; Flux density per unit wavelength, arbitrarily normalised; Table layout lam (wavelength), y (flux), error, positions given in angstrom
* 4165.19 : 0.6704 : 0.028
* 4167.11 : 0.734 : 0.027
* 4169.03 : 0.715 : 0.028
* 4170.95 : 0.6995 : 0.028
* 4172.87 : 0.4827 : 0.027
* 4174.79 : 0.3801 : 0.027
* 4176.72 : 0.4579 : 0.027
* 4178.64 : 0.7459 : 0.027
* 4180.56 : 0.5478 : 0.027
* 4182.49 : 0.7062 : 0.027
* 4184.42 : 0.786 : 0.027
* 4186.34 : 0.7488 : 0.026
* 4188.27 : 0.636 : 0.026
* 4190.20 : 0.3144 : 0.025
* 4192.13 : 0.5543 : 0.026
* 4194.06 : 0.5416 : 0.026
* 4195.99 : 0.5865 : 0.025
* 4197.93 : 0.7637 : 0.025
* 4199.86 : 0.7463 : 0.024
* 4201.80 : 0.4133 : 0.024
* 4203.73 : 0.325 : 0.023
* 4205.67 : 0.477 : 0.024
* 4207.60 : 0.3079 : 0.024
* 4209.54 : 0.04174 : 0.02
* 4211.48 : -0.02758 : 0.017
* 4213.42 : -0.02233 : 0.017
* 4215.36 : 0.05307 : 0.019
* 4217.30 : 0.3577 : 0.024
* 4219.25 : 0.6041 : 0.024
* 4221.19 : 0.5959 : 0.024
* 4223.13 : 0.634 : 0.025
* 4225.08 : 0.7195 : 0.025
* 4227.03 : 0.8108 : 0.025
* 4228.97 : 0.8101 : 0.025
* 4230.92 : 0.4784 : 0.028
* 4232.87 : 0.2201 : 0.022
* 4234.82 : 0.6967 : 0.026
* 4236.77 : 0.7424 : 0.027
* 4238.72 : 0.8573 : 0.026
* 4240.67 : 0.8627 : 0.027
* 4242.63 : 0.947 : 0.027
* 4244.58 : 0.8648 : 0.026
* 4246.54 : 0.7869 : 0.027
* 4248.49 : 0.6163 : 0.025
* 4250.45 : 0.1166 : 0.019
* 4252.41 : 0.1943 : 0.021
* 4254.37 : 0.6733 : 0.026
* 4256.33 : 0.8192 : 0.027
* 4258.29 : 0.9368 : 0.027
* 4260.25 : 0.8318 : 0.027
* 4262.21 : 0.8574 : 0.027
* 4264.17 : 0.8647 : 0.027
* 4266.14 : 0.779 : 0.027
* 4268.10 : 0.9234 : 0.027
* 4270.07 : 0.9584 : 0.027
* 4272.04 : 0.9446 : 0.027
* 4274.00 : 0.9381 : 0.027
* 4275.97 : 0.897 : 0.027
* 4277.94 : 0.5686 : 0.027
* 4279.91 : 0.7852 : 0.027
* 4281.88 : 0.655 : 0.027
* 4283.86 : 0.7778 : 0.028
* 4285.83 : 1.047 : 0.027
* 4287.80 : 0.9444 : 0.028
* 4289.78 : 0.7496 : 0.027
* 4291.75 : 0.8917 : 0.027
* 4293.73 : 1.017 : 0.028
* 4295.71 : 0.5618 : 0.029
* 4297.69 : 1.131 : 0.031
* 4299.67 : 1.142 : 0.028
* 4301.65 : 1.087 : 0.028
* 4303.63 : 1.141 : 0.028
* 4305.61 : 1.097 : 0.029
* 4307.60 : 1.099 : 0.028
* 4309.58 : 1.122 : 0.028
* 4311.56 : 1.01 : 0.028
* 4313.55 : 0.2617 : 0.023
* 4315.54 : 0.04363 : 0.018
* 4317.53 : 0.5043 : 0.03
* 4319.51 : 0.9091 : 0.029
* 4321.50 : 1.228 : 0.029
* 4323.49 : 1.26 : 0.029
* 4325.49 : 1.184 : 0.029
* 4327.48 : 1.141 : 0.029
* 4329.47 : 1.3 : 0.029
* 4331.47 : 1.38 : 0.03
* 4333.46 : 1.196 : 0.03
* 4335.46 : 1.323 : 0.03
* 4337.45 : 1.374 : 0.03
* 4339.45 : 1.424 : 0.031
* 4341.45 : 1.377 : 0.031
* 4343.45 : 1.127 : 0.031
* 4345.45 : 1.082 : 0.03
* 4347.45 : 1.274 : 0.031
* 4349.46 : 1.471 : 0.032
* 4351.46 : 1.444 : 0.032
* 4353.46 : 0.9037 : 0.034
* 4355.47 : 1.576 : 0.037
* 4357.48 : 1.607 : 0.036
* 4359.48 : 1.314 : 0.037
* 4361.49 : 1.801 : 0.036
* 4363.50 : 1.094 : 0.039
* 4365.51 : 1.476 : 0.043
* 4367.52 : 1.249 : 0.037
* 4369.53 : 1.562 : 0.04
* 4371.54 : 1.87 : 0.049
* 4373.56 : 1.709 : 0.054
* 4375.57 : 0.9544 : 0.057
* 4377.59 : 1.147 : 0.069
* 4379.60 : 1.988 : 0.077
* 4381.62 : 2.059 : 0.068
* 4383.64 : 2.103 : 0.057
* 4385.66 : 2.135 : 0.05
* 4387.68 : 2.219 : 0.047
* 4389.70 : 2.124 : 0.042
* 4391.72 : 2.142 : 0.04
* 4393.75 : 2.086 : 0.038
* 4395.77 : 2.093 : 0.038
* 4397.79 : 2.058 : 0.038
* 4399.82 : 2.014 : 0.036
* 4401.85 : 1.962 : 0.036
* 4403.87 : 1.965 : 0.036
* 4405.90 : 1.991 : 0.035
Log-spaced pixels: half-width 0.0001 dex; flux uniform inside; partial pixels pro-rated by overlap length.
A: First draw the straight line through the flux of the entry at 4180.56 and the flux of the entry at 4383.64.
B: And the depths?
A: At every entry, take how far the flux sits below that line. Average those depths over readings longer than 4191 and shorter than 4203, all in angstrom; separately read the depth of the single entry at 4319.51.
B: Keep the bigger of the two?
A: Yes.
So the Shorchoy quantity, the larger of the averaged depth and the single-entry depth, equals 0.70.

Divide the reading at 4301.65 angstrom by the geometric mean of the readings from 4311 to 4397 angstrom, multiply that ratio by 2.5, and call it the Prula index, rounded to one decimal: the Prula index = 2.2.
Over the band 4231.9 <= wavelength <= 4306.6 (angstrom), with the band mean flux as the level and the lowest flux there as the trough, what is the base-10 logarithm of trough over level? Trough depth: -0.84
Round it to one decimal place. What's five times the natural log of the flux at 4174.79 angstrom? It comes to -4.8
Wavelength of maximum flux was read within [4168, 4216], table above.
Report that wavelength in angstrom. 4184.42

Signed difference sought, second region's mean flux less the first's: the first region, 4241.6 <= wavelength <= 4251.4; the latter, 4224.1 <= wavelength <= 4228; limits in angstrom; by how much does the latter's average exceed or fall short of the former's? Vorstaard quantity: 0.10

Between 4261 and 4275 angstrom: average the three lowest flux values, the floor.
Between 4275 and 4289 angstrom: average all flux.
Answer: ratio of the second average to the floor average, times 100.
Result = 97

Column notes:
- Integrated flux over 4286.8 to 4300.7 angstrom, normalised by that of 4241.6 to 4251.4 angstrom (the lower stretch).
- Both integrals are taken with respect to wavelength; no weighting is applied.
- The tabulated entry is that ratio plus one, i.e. 2.95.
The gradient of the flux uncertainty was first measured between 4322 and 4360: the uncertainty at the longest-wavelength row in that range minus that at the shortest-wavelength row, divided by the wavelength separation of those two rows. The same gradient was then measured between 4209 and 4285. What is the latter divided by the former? 0.48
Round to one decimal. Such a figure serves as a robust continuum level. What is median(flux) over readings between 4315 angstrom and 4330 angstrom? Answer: 1.2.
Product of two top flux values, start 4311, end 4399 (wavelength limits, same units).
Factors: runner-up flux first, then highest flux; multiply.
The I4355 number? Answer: 4.8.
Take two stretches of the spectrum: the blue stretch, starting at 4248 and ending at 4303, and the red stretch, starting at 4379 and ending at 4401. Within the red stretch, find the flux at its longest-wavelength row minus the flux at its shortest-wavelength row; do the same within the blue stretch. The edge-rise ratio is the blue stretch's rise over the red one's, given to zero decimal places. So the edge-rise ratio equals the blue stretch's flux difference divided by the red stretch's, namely 18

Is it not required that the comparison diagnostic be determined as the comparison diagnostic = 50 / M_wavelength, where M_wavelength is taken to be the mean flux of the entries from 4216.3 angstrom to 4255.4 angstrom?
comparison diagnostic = 79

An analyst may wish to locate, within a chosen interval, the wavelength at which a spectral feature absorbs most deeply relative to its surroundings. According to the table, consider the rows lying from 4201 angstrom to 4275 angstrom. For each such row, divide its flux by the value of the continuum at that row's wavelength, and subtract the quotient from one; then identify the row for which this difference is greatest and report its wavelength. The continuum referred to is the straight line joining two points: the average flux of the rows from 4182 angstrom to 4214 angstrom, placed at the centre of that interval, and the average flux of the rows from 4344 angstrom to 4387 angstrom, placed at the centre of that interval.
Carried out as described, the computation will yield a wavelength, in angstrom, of 4211.48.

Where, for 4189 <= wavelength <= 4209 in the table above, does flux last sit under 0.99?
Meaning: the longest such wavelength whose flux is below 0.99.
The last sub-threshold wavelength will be 4207.60 angstrom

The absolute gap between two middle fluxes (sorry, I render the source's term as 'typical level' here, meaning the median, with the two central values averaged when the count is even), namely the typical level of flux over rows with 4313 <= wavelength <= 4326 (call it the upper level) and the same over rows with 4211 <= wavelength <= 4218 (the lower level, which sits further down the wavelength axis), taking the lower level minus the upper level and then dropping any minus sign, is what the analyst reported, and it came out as 0.89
